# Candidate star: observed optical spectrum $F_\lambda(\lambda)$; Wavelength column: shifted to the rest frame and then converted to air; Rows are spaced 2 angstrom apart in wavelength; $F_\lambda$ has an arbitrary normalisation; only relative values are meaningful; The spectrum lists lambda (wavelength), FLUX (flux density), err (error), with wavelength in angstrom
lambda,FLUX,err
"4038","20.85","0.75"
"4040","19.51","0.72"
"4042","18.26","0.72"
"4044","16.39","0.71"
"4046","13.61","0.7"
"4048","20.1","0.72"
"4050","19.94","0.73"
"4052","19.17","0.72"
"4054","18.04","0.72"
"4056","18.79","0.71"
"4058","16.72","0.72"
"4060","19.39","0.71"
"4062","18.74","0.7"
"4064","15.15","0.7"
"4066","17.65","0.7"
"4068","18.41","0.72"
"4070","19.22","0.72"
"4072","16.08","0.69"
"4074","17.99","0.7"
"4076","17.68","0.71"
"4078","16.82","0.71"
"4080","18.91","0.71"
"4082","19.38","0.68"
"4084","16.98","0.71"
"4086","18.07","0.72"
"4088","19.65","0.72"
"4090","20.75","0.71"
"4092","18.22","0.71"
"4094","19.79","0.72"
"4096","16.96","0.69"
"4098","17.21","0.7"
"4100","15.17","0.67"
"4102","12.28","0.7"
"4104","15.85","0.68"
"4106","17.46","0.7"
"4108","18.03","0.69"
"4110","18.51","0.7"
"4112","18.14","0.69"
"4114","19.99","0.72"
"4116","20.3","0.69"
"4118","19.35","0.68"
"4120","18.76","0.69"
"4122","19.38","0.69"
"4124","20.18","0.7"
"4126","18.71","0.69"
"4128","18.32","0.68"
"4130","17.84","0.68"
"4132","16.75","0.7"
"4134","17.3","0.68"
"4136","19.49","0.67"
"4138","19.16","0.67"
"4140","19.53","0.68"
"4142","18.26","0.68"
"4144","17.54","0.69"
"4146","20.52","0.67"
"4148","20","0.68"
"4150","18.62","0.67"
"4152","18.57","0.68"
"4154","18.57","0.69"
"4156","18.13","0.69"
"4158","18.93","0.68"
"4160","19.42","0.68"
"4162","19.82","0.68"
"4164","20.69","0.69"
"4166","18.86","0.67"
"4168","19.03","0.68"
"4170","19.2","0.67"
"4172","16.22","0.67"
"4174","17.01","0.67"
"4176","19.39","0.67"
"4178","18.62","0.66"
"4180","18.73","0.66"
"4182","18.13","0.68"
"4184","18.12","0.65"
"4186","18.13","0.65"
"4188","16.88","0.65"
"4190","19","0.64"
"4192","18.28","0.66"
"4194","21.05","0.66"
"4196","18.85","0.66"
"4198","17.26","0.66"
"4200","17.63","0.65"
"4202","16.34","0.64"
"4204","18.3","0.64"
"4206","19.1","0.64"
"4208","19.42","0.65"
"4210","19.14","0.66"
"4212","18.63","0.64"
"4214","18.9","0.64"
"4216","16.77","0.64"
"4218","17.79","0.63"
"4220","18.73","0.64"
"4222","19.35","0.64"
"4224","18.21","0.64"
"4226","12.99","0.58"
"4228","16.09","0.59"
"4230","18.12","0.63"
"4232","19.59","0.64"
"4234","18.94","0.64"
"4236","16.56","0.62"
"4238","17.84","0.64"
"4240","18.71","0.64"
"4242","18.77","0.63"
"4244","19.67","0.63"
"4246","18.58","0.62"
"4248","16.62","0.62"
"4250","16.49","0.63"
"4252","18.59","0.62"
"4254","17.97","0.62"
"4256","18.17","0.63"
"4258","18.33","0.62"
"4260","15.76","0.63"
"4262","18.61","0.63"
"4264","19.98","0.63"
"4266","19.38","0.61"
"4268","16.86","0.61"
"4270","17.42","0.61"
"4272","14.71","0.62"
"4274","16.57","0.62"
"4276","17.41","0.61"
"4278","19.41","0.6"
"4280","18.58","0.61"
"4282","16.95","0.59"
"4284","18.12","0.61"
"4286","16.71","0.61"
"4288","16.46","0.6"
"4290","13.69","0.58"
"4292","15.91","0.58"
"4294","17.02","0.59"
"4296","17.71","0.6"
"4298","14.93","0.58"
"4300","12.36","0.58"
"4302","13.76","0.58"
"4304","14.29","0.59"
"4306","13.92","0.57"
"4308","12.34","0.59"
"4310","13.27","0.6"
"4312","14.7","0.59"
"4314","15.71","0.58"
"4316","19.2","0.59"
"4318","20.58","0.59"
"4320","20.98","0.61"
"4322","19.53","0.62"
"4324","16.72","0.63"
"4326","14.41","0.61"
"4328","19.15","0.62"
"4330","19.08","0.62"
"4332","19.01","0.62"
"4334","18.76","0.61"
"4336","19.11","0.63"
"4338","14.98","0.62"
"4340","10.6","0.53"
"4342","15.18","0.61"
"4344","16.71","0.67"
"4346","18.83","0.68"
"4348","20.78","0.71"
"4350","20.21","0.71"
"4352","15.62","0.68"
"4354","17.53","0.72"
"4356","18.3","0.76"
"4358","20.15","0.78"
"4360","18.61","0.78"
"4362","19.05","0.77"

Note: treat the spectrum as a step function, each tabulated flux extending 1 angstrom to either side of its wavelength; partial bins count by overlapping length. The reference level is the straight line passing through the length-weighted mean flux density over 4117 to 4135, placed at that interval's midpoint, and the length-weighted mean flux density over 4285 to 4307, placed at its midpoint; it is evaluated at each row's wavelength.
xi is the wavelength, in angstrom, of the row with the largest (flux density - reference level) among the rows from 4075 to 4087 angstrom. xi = 4082 angstrom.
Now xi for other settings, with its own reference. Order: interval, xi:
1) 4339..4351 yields 4348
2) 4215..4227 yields 4222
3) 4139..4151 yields 4146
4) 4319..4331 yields 4320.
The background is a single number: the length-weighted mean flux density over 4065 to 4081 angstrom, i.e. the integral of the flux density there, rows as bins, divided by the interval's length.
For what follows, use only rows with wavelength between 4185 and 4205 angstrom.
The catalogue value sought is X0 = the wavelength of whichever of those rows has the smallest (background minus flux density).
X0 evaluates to 4194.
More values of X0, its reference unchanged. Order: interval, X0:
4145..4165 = 4164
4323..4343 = 4328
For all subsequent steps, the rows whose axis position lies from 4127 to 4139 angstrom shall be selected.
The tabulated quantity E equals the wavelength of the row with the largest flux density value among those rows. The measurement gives 4136 angstrom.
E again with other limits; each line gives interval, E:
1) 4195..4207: 4206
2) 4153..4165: 4164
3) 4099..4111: 4110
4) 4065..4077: 4070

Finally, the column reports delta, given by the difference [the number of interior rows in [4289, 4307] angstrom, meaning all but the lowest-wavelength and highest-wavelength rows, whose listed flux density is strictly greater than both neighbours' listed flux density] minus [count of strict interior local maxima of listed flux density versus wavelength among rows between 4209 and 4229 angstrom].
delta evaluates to 0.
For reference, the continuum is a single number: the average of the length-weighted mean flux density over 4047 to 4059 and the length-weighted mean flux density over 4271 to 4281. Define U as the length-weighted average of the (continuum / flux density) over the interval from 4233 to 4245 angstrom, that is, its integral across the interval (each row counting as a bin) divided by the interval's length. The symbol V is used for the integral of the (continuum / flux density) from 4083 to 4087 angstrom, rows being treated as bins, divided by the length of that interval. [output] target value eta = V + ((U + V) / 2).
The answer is 2.04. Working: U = 0.98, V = 1.03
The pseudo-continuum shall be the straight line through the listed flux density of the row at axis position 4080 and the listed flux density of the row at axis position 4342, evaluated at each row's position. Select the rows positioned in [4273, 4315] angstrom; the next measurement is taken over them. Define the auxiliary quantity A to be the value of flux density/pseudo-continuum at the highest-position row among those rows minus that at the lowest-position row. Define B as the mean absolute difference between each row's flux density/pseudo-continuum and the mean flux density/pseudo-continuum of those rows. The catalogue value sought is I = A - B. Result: -0.119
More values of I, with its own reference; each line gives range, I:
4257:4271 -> -0.115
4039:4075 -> -0.124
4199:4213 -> 0.019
